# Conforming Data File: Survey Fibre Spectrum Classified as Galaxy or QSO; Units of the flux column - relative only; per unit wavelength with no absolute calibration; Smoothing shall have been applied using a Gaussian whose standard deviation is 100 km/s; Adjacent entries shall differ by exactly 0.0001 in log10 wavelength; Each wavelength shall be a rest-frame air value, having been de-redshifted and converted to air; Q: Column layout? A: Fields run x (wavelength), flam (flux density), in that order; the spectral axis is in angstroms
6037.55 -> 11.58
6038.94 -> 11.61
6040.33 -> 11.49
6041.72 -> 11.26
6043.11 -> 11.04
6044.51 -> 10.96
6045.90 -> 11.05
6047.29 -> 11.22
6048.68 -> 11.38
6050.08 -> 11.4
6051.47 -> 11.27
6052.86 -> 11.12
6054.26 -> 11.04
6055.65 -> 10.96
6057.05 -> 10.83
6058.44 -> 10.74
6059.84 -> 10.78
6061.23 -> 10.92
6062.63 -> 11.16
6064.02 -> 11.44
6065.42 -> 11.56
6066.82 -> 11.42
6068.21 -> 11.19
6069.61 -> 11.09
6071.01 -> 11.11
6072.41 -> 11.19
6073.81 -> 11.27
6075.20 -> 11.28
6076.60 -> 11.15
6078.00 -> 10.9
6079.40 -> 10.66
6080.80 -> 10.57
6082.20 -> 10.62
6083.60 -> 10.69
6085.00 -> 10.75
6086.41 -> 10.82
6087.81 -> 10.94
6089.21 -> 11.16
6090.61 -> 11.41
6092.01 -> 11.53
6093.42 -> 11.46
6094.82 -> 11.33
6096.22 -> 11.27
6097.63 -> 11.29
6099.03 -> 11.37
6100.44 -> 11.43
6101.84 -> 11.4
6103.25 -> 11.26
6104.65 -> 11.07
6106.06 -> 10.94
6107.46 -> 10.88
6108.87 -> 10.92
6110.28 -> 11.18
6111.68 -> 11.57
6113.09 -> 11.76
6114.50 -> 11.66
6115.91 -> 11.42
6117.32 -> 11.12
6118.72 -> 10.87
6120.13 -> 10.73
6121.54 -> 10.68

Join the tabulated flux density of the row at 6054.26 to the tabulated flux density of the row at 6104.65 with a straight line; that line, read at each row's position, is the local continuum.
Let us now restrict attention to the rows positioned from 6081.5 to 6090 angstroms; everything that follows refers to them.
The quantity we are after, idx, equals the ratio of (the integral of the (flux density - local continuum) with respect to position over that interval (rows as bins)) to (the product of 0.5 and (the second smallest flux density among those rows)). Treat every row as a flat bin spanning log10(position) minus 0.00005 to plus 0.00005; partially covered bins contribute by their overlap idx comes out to -0.35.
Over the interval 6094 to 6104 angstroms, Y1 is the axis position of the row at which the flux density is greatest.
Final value 6100.44 angstroms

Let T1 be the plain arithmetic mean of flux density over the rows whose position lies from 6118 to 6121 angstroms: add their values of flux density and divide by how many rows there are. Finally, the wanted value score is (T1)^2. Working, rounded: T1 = 10.8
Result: 117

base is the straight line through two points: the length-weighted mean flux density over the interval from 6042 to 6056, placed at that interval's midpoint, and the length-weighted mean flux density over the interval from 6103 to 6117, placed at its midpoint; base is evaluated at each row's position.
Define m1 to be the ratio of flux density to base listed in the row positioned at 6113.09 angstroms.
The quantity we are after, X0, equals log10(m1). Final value 0.019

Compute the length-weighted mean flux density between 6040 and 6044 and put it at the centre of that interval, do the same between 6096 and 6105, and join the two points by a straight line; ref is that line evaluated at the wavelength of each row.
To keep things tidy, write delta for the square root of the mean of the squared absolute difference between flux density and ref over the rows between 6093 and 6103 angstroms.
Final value 0.09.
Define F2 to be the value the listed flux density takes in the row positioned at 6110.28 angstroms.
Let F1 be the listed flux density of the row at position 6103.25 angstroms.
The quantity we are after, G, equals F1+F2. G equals 22.4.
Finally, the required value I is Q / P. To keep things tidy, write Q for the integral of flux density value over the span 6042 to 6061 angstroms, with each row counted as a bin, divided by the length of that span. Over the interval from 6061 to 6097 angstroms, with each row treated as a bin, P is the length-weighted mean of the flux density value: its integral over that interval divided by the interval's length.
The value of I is 1.00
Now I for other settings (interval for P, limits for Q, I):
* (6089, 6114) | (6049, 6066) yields 0.98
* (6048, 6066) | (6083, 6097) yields 1.00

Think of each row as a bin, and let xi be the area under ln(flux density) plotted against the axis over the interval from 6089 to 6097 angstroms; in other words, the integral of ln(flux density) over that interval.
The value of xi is 19.4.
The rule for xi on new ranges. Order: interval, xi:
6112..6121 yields 21.8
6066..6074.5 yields 20.5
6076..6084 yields 19.0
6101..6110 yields 21.7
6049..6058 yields 21.7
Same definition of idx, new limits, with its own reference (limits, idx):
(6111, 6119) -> 0.51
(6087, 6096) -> 0.38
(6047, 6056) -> 0.27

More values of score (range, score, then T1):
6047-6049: 128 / 11.3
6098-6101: 130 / 11.4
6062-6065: 128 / 11.3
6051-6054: 125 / 11.2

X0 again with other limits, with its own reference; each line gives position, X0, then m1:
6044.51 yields -0.007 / 0.98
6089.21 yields -0.002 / 0.99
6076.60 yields -0.002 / 1.00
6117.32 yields -0.006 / 0.99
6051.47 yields 0.004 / 1.01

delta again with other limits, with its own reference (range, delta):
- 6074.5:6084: 0.51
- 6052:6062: 0.35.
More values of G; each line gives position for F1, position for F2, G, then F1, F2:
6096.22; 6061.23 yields 22.2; 11.27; 10.92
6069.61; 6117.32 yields 22.2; 11.09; 11.12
